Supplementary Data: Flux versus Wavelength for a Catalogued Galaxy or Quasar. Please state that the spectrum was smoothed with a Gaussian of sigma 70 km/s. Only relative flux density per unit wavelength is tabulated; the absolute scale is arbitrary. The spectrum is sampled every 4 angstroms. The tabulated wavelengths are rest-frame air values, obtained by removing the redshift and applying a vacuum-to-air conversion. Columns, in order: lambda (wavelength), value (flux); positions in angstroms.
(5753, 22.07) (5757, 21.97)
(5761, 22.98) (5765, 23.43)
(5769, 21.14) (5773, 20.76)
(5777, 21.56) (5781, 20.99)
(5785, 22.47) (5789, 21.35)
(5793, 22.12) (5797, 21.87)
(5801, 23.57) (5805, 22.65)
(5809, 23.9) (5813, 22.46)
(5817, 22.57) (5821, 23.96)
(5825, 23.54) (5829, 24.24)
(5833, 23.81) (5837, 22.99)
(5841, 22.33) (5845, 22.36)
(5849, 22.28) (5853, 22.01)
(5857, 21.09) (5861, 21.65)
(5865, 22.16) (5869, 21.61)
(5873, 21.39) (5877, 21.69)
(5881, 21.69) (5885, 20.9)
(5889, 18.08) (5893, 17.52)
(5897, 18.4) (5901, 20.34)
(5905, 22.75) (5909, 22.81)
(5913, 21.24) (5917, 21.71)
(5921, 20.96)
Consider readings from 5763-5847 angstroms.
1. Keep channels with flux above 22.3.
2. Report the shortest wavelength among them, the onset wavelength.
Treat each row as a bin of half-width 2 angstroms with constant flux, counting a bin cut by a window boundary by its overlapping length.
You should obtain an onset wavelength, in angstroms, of 5765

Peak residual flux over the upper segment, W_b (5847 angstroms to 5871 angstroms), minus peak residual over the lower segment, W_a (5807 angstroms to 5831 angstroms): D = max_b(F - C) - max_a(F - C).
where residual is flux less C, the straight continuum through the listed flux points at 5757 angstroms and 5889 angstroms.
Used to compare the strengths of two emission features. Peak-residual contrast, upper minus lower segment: -1.0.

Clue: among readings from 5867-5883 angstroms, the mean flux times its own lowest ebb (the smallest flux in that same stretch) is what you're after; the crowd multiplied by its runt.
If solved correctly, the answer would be 462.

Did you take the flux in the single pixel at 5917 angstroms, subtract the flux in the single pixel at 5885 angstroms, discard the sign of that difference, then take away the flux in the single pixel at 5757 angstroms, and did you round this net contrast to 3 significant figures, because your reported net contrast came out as -21.2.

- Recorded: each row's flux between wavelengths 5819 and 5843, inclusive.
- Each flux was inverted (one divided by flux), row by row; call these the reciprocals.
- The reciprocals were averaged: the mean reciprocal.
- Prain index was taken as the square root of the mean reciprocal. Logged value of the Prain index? 0.206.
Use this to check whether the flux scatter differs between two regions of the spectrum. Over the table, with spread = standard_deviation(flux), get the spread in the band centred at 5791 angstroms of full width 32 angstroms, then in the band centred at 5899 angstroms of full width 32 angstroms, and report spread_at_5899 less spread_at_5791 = 1.2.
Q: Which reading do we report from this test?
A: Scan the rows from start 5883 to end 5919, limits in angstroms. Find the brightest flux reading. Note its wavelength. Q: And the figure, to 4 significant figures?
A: 5909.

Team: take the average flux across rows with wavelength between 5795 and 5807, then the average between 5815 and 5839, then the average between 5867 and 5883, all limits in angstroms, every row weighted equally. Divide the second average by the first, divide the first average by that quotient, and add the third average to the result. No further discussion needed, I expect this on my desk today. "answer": 43.5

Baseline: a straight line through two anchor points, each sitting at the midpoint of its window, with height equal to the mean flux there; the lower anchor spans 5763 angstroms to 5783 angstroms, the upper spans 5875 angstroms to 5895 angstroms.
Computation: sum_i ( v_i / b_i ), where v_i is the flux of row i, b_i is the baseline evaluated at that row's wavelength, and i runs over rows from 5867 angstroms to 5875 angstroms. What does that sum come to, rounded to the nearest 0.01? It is 2.13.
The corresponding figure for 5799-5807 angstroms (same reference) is 2.19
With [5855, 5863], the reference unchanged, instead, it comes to 2.10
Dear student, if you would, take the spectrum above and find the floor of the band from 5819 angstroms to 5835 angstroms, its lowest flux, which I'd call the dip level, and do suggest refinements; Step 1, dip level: 23.54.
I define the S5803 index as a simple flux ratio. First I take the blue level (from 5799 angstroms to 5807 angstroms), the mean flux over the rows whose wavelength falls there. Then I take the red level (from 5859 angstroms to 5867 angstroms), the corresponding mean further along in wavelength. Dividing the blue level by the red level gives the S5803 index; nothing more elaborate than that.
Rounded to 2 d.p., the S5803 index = 1.06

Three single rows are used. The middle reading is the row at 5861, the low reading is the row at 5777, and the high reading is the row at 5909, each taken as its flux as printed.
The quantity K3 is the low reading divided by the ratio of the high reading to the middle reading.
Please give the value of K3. 20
